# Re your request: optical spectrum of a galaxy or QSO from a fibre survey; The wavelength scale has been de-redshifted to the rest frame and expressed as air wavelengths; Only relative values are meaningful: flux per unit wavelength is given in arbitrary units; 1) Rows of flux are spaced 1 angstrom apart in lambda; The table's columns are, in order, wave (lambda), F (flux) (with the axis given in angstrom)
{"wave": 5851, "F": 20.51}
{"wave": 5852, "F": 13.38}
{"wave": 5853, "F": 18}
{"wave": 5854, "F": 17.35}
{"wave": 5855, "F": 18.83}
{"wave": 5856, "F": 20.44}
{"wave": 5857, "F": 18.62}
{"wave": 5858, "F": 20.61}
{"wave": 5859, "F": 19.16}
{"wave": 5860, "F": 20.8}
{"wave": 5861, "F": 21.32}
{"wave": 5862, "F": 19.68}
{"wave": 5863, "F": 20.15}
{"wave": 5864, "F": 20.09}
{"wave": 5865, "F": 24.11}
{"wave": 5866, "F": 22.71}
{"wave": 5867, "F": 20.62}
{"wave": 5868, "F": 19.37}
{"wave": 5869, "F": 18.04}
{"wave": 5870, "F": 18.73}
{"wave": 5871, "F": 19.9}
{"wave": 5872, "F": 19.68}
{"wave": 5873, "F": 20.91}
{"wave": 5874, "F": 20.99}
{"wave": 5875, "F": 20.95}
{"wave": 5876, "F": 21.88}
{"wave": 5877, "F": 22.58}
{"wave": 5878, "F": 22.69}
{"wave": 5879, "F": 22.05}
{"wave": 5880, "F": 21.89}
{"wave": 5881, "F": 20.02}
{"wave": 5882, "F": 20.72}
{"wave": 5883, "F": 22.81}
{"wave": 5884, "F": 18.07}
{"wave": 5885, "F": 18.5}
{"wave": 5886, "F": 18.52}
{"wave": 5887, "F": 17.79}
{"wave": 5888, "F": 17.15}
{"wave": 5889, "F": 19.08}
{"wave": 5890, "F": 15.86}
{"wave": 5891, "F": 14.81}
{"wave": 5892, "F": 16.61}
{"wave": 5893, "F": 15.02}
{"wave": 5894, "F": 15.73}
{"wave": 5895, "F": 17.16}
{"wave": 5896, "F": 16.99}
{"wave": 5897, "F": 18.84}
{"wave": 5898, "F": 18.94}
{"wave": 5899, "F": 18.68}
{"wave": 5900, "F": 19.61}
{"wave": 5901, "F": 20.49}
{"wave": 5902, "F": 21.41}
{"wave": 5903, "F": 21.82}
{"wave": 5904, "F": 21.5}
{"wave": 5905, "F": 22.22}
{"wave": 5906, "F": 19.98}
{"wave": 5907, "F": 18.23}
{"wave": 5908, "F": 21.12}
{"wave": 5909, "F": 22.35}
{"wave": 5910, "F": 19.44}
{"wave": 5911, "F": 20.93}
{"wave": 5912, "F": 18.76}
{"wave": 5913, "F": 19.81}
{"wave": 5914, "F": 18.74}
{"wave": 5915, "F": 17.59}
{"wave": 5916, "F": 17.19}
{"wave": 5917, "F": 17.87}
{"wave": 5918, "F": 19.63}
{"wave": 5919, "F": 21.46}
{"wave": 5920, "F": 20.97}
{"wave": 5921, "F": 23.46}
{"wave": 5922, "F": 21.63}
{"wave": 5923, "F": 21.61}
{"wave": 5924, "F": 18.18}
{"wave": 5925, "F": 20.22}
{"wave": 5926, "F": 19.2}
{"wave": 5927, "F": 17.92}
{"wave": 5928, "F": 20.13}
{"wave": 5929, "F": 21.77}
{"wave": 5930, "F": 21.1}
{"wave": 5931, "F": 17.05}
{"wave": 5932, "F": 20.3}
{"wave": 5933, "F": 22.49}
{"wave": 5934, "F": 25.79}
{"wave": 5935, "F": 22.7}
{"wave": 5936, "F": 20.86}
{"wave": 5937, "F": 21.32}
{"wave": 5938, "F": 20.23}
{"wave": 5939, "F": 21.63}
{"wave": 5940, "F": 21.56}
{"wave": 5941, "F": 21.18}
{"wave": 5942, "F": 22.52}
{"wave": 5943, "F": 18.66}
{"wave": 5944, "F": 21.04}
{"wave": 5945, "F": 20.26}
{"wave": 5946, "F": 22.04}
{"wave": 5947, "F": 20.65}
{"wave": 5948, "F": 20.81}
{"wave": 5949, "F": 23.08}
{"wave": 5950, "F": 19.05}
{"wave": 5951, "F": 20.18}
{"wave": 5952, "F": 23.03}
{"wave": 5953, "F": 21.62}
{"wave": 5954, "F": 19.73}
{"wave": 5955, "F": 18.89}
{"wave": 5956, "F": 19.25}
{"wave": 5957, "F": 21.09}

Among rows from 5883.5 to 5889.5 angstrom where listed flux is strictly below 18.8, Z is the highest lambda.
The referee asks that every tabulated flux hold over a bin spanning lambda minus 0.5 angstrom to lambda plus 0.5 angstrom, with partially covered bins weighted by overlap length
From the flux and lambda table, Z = 5888 angstrom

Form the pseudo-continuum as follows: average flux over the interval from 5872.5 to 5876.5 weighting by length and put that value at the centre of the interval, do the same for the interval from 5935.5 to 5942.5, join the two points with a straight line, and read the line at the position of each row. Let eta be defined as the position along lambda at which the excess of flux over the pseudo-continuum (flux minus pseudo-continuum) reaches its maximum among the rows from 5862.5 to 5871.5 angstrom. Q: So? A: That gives 5865 angstrom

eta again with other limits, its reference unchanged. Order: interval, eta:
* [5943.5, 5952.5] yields 5949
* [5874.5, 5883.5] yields 5883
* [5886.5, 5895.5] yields 5889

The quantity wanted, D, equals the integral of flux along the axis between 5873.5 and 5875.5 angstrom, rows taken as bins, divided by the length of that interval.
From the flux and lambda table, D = 21.0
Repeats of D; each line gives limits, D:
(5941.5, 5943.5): 20.6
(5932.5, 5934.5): 24.1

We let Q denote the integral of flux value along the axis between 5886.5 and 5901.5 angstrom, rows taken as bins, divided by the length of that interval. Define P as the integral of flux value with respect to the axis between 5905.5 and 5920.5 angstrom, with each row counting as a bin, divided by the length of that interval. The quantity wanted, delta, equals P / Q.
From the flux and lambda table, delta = 1.12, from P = 19.6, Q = 17.5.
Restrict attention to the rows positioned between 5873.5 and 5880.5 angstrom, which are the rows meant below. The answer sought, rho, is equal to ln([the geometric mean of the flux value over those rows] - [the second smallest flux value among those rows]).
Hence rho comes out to -0.1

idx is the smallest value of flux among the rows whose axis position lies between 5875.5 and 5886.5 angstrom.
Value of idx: 18.07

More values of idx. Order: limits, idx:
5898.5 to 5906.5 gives 18.68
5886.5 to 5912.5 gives 14.81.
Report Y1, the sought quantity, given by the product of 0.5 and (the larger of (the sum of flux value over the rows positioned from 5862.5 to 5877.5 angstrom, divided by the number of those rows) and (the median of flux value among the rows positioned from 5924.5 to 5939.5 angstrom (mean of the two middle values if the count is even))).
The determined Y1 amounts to 10.4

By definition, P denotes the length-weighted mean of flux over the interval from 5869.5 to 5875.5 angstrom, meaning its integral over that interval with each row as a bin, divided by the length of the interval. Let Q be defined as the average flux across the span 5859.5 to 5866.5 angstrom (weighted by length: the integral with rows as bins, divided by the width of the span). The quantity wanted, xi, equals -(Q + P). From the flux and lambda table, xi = -41.5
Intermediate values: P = 20.2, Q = 21.3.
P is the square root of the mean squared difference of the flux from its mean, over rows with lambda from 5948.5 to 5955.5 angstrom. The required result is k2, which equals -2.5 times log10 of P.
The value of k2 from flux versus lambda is -0.54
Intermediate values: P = 1.65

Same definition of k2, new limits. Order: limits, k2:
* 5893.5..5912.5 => -0.65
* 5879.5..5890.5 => -0.74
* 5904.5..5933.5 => -0.59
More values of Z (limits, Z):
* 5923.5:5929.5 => 5927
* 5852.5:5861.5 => 5857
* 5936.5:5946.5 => 5943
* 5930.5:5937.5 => 5931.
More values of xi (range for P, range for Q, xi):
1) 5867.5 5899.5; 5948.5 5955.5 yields -39.9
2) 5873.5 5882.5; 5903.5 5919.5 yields -41.3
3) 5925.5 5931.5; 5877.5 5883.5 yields -41.2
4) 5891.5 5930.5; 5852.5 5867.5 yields -39.8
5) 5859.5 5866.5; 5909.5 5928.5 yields -41.0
